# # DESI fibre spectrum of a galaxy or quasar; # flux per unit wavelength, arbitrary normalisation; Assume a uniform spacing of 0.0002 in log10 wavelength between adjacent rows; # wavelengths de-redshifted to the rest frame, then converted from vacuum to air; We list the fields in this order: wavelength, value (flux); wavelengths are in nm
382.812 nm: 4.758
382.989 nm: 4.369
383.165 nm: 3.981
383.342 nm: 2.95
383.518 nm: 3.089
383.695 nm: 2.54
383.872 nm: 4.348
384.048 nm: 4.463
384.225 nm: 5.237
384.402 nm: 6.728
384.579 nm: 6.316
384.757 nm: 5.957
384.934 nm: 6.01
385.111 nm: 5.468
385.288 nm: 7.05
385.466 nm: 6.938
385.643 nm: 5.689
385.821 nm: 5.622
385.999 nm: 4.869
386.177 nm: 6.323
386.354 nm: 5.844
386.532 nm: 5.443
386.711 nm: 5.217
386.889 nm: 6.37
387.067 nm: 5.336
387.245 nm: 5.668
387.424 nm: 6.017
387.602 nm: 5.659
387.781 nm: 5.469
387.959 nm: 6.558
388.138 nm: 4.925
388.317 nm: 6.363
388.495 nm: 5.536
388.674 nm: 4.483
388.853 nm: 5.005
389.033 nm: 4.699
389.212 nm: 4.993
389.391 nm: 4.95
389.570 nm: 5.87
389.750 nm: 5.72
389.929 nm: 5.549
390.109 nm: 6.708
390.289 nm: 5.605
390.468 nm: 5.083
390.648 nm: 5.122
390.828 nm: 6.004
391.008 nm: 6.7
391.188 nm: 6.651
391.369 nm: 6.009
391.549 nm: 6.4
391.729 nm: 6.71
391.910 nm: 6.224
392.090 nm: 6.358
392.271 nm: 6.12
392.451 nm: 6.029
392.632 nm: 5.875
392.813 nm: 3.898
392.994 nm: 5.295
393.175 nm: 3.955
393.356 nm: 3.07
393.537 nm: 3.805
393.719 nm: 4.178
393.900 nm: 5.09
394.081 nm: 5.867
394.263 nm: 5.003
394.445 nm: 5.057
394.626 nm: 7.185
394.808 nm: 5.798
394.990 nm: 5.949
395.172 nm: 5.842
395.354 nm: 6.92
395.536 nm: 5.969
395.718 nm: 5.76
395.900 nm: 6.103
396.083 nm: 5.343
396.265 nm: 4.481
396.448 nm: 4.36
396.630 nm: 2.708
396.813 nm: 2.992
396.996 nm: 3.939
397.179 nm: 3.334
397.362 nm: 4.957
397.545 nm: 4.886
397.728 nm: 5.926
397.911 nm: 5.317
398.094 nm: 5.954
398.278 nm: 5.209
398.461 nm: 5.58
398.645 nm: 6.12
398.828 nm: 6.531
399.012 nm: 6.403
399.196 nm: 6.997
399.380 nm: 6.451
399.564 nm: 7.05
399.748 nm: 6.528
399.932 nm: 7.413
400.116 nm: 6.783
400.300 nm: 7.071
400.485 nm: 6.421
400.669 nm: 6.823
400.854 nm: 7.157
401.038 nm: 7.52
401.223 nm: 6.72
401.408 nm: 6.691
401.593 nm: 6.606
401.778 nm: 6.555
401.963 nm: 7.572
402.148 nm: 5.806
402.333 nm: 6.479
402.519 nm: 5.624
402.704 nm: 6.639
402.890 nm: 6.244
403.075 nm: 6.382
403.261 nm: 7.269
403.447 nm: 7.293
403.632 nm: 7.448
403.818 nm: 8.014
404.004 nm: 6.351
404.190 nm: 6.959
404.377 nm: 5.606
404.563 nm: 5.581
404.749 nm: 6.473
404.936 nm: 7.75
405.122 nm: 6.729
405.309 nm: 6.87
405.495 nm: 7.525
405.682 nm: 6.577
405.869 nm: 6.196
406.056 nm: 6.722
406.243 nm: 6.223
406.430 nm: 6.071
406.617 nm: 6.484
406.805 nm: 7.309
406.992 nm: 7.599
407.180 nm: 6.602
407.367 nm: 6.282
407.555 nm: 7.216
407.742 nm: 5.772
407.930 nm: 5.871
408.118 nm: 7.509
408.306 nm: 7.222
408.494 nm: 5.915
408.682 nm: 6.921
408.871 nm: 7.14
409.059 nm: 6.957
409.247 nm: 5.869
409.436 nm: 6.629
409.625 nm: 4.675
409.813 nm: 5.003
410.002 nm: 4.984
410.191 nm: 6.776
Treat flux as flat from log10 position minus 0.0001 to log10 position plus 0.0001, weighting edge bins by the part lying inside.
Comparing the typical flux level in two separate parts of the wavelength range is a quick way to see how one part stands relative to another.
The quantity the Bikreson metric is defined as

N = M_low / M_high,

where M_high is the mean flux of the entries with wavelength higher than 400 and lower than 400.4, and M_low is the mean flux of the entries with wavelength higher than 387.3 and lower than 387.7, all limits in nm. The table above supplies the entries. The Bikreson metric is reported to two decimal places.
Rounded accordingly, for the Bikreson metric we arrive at 0.84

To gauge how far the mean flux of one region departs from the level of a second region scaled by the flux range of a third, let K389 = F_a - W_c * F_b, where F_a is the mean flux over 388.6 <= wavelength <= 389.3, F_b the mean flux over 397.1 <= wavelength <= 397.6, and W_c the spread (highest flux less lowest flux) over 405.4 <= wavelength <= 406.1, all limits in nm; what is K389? -1.0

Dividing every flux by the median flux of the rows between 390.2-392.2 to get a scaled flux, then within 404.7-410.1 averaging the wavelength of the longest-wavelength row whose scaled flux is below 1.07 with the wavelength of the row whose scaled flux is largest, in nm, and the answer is 407.47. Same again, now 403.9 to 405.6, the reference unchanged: 404.84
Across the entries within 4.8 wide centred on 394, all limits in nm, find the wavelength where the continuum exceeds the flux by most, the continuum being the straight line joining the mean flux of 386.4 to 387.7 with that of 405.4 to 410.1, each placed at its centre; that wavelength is 393.356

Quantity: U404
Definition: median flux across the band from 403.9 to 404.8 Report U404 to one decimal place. 6.4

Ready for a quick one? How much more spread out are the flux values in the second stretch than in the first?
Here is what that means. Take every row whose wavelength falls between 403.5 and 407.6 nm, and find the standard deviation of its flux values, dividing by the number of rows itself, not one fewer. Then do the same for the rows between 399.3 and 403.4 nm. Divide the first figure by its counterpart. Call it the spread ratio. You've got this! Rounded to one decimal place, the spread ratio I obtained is 1.3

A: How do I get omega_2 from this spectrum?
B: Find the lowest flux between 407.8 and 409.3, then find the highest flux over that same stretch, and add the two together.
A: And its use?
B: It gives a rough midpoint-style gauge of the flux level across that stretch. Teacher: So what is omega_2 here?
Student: 13.4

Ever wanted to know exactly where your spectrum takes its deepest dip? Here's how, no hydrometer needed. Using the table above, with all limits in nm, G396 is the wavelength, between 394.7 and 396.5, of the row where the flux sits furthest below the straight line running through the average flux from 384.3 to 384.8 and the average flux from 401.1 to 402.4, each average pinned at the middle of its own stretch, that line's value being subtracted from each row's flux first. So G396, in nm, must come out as 396.448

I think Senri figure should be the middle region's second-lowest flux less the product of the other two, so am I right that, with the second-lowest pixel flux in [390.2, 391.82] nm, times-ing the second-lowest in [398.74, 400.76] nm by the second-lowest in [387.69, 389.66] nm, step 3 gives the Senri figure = -25.1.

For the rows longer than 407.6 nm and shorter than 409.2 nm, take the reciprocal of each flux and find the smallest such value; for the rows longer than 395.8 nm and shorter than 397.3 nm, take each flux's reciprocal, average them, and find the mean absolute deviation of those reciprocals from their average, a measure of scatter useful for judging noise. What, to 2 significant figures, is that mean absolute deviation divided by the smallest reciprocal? 0.43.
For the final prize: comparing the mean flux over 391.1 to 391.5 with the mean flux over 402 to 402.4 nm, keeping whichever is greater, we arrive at 6.33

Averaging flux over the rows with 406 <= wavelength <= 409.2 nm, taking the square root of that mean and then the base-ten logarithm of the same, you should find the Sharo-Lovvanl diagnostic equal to 0.41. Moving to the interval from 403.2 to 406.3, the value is 0.42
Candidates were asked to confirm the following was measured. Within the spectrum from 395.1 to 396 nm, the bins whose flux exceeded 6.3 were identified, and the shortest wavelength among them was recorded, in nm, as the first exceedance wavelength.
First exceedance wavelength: 395.354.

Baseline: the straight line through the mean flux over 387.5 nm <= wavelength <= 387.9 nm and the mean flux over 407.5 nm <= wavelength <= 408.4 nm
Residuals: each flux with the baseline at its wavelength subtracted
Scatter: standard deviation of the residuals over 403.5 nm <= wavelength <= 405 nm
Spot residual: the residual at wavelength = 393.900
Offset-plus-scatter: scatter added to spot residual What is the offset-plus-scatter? 0.0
